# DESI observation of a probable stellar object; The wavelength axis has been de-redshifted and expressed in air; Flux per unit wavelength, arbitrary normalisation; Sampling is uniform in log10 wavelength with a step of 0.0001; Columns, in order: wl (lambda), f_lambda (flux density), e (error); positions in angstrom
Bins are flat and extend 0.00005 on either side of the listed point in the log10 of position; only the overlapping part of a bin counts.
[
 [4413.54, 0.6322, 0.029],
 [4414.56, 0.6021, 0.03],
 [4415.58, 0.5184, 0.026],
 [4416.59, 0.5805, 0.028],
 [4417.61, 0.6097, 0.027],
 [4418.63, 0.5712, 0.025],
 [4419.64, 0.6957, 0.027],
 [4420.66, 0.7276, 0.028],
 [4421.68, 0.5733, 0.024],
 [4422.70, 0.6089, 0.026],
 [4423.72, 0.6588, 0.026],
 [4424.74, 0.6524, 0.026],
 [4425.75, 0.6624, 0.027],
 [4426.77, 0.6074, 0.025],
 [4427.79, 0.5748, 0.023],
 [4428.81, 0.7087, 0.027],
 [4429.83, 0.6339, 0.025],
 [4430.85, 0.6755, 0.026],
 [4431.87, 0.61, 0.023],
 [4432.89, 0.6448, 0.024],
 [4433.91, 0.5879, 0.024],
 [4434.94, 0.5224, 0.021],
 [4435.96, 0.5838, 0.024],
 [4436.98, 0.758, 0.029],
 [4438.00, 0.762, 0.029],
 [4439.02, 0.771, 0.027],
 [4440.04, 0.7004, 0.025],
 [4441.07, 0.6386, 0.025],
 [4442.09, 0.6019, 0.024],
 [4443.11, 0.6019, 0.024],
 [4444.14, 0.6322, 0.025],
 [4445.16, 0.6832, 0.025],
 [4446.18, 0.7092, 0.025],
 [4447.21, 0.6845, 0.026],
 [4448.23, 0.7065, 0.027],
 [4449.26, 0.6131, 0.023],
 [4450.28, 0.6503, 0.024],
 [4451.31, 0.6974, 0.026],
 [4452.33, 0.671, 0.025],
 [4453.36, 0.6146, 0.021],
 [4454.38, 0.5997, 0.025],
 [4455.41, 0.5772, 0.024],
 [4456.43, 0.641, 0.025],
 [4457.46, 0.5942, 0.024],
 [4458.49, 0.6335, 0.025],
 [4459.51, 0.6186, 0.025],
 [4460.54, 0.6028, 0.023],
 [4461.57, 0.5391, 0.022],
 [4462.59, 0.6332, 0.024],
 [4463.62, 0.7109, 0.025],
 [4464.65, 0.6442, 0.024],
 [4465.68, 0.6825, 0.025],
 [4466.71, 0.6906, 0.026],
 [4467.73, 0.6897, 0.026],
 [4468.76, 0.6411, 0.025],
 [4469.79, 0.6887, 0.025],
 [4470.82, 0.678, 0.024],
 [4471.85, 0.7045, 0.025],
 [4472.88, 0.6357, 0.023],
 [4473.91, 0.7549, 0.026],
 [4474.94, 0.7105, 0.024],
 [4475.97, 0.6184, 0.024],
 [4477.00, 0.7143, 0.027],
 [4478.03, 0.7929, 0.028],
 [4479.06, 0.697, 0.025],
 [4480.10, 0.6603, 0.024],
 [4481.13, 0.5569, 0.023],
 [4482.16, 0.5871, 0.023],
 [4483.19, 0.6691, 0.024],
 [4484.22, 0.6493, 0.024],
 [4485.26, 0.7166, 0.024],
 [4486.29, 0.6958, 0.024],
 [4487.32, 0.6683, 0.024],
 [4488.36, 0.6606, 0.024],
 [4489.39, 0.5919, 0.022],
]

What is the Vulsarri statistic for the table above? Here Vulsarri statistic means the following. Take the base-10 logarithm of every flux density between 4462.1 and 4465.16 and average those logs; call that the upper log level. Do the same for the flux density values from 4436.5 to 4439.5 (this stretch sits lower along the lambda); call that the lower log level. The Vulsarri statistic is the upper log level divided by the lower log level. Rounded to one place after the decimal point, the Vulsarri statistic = 1.5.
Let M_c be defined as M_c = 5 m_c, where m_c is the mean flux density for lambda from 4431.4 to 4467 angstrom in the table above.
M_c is 3.23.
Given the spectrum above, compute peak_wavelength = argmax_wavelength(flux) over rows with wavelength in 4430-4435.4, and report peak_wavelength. 4430.85 angstrom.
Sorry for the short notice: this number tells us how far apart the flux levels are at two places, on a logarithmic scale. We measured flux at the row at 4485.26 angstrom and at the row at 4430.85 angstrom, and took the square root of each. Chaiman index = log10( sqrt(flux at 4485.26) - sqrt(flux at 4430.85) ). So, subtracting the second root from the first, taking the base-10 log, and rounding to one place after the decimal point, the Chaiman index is -1.6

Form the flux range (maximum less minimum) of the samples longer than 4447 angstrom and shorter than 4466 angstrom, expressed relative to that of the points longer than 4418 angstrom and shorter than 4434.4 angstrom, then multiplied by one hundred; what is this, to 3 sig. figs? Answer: 110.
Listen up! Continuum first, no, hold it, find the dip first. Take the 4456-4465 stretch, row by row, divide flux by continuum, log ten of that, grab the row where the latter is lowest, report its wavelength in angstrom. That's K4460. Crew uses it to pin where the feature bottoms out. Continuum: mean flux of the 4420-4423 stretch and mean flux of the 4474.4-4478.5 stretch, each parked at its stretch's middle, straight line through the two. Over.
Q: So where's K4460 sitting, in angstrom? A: 4461.57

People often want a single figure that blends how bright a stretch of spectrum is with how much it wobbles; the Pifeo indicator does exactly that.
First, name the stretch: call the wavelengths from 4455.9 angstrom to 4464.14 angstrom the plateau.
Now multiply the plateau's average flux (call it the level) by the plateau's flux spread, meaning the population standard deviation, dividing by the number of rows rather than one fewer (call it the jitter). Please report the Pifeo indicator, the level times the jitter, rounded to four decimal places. 0.0283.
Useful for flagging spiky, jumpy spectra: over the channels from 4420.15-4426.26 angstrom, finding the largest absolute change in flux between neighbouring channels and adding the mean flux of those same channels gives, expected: 0.80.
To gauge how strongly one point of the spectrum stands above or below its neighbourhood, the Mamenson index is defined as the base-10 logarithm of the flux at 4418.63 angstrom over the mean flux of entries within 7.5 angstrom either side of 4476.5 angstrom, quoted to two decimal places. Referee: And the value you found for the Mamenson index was -0.07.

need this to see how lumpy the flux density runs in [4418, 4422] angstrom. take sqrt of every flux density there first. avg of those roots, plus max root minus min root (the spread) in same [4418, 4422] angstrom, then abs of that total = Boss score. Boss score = 0.90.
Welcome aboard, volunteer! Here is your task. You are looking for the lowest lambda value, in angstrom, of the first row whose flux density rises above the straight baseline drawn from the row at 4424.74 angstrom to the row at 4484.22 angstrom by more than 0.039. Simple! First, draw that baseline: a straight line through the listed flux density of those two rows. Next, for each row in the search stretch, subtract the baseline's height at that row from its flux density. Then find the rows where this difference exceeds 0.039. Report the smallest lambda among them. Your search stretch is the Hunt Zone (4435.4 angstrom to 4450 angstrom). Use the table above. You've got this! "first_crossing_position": 4436.98 angstrom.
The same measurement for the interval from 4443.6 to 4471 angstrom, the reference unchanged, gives 4446.18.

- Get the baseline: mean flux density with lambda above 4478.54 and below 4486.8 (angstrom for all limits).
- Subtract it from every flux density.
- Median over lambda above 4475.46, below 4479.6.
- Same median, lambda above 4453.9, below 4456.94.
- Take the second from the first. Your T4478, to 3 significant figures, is 0.106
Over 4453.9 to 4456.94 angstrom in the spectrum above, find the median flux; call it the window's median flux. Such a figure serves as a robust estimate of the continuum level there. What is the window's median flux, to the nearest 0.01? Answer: 0.60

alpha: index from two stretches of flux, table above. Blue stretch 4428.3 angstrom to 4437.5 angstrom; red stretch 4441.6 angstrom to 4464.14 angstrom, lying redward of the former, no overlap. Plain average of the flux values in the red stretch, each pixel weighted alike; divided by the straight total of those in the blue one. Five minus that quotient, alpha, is 4.89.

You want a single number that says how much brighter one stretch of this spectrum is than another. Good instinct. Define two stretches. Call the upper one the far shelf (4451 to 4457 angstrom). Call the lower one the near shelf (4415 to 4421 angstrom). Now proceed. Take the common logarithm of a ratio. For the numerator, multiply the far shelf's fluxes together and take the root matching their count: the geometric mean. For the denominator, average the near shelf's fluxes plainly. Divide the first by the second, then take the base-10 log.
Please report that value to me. 0.01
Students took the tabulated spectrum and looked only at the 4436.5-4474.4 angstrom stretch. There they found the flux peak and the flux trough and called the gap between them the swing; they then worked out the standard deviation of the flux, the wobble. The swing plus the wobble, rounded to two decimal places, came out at 0.29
